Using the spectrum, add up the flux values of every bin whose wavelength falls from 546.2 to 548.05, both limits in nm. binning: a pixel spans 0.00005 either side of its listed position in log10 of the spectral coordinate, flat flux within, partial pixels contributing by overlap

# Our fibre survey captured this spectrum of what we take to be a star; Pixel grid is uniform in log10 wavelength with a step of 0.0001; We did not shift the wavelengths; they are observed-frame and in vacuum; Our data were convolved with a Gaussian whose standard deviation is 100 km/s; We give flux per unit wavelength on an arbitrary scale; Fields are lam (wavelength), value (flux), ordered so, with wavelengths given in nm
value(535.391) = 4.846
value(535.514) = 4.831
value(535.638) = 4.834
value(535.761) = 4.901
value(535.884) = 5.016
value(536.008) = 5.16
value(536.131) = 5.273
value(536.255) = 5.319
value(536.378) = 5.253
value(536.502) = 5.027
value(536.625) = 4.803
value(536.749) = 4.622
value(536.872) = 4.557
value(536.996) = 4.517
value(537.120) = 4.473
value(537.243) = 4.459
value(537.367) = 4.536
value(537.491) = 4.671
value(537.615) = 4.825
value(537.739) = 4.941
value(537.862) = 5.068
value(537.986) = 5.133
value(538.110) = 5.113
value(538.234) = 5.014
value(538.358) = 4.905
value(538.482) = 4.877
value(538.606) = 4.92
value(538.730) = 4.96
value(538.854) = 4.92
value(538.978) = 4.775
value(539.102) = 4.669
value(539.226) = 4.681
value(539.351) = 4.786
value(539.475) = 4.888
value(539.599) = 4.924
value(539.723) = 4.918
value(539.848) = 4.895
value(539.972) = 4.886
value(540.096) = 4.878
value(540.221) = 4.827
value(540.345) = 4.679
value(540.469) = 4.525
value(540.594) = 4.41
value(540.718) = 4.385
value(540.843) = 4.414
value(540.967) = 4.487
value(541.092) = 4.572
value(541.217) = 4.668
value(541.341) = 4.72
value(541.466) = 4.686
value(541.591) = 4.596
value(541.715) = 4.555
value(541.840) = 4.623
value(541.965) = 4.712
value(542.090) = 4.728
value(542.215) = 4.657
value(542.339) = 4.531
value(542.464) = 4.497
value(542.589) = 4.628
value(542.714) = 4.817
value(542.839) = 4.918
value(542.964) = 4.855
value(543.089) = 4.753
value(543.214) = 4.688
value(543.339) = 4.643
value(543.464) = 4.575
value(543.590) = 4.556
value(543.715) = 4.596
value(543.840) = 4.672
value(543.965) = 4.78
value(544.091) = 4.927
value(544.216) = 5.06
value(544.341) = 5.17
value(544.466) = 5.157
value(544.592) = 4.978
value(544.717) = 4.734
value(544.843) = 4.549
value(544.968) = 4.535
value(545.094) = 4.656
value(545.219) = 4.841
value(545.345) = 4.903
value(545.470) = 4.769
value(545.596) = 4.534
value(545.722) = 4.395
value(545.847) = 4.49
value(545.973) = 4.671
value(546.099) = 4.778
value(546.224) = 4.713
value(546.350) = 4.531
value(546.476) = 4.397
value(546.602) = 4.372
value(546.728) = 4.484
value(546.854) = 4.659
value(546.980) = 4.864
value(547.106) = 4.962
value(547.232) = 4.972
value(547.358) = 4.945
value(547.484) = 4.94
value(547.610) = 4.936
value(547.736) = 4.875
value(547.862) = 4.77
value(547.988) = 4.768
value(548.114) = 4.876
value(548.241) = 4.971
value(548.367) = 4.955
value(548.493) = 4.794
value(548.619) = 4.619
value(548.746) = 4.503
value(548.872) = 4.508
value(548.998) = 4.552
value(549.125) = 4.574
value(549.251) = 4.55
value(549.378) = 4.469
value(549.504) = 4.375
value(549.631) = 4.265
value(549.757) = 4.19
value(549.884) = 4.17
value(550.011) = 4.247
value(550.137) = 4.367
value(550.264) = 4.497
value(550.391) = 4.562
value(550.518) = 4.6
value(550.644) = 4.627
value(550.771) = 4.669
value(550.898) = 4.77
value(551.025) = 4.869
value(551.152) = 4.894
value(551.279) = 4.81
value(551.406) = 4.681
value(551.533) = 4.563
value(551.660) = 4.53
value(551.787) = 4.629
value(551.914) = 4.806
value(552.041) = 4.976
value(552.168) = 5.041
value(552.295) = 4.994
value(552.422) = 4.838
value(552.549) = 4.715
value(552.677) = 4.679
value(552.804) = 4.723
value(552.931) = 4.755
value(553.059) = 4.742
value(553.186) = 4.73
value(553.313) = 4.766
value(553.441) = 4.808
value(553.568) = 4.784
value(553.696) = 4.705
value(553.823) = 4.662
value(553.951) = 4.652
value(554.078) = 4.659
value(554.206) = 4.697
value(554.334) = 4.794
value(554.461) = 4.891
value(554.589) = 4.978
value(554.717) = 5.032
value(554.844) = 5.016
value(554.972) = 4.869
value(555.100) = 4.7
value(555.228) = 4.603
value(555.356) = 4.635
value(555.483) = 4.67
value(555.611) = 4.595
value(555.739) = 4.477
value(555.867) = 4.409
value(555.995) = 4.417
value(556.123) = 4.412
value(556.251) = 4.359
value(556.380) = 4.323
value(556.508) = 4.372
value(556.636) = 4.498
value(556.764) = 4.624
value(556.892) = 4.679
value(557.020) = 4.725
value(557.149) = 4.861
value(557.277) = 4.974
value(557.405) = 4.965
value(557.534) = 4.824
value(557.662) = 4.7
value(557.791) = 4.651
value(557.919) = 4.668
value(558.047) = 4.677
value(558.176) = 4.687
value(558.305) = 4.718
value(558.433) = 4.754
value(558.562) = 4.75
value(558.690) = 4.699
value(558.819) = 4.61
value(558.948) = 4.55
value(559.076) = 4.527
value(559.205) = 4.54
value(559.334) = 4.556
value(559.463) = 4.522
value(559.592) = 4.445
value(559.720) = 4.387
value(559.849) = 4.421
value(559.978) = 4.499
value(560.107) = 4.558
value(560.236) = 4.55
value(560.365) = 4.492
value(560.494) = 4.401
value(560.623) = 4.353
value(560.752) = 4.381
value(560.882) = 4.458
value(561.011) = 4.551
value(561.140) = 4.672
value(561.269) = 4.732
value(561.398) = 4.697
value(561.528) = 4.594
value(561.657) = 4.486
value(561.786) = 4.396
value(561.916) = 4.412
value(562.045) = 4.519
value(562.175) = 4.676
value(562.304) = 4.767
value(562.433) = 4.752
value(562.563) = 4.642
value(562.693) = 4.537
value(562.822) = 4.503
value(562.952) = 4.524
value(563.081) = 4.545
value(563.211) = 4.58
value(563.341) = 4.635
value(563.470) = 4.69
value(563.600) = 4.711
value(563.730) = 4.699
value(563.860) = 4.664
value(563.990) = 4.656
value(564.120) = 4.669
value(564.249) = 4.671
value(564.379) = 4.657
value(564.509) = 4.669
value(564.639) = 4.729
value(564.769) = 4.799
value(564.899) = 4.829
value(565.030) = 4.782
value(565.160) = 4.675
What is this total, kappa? 71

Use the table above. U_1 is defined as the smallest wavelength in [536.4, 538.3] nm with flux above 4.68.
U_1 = 536.502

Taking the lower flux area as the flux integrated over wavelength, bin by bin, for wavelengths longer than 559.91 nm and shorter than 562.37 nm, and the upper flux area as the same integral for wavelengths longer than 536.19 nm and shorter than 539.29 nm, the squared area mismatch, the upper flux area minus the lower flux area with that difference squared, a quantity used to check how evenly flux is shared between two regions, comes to 15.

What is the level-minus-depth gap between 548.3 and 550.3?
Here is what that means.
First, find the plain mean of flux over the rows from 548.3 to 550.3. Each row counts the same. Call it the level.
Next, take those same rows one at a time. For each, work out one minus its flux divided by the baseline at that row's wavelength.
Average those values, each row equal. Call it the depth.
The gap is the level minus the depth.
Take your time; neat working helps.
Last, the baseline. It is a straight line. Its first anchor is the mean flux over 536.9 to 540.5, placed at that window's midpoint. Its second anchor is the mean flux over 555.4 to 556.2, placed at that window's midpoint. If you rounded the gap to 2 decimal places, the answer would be 4.45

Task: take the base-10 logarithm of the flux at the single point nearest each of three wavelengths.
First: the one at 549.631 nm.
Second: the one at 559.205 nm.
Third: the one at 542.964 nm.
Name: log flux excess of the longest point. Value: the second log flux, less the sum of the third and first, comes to -0.659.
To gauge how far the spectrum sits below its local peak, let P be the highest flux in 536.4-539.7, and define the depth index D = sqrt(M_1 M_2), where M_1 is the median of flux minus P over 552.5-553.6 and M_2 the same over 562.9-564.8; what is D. 0.43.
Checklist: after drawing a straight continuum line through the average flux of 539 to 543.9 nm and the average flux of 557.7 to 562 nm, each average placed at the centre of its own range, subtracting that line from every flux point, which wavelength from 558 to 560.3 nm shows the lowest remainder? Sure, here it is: 559.720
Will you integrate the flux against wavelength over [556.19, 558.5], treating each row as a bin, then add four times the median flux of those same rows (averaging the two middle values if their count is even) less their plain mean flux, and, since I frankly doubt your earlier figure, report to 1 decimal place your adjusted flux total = 24.8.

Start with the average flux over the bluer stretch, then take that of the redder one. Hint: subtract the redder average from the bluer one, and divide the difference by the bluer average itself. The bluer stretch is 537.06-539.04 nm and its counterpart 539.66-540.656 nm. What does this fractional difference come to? 0.020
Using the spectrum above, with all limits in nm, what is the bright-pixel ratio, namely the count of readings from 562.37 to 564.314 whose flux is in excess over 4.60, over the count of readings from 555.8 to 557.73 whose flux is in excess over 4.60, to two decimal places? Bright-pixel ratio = 1.25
